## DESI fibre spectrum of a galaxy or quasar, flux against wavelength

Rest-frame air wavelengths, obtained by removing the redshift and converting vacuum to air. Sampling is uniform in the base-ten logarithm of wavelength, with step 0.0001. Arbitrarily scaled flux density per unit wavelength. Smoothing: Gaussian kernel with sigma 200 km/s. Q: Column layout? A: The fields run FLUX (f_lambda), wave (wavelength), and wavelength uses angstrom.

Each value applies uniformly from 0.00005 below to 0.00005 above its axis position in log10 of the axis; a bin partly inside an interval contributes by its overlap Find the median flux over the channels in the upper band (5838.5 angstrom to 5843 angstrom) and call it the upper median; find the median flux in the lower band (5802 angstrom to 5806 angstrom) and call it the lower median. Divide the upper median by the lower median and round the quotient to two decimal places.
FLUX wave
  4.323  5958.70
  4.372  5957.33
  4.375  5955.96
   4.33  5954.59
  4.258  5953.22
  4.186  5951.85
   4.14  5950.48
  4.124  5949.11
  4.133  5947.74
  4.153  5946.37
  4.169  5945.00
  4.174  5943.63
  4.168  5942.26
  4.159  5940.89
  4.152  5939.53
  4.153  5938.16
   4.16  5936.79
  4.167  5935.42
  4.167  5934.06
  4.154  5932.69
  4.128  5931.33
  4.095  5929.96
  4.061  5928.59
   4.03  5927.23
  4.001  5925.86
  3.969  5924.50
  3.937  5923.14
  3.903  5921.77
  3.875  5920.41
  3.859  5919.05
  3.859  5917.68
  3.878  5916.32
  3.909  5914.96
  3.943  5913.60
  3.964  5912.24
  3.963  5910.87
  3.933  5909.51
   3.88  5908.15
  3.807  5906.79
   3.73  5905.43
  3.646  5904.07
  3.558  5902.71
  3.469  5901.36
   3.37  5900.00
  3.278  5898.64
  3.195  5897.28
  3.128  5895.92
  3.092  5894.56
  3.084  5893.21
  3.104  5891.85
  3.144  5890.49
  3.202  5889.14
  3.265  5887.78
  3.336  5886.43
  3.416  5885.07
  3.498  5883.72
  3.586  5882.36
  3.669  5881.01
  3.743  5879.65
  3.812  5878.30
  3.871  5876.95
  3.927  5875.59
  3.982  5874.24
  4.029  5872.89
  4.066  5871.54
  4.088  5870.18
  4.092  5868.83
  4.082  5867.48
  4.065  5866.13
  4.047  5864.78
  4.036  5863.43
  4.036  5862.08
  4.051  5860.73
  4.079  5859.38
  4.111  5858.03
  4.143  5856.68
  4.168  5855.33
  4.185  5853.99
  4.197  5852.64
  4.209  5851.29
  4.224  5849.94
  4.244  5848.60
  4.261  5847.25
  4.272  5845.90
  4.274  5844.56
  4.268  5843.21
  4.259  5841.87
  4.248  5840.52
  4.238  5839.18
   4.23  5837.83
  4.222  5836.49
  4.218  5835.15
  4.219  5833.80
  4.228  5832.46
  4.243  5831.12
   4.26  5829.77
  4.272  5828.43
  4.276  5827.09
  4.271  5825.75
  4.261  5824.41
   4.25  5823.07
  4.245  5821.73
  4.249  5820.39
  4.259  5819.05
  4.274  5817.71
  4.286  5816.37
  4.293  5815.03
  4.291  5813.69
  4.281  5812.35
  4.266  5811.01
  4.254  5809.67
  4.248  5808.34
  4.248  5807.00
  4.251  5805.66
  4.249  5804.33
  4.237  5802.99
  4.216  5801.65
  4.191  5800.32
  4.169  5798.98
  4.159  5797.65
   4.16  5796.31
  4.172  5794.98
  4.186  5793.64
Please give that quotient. 1.00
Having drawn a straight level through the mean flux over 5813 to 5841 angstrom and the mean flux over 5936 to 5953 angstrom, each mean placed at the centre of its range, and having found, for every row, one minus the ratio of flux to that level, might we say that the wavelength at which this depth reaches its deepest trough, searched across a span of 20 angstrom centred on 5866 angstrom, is 5875.59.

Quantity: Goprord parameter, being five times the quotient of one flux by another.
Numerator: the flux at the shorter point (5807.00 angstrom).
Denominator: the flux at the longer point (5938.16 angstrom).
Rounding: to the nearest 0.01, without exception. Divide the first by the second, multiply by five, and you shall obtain 5.11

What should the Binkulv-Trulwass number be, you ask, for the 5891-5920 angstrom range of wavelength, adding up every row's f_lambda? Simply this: 75.6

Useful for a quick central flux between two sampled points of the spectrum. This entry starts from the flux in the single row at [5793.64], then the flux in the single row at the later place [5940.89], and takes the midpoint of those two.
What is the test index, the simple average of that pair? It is 4.17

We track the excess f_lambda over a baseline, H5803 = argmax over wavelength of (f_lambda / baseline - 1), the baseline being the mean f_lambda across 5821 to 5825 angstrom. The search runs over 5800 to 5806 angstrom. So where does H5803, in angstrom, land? 5805.66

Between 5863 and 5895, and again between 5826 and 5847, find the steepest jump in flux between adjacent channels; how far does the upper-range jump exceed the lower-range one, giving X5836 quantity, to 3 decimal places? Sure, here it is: 0.071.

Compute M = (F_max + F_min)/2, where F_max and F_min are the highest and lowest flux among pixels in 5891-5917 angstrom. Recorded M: 3.52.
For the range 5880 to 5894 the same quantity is 3.38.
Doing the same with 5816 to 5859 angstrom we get 4.20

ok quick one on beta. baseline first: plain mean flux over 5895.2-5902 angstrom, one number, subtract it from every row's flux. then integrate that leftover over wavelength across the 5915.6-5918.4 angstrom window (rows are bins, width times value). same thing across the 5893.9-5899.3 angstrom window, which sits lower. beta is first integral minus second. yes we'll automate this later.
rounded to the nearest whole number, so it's 2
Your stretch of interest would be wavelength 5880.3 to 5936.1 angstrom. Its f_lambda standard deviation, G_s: 0.35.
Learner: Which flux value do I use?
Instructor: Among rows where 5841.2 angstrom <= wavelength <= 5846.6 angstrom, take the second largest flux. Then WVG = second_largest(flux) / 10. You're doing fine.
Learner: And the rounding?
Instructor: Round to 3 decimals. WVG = 0.427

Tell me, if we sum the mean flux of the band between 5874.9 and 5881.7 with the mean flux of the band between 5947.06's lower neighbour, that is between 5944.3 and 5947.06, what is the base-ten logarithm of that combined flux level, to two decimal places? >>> 0.90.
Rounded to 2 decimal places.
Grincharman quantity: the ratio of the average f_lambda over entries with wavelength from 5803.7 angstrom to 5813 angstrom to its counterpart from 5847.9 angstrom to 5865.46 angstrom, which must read 1.03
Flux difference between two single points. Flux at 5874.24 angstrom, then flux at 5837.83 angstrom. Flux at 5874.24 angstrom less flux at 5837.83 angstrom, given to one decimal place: -0.2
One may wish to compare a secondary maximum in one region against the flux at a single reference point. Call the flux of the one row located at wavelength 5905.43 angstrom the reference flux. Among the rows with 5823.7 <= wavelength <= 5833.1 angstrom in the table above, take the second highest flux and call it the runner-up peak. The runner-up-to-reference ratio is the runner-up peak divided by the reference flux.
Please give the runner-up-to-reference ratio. 1.15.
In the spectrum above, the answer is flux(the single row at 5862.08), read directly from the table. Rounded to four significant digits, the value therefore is 4.036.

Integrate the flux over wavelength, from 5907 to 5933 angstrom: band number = 103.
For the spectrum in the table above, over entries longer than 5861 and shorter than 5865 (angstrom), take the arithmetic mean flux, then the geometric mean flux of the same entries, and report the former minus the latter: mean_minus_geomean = 0.000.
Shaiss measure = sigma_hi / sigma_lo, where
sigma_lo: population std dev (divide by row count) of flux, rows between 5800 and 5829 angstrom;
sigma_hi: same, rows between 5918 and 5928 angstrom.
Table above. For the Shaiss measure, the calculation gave 2.5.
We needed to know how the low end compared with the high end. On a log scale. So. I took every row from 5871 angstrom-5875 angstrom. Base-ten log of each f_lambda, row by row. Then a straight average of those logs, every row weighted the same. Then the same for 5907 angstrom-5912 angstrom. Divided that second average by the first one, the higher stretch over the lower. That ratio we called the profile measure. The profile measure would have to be 0.98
